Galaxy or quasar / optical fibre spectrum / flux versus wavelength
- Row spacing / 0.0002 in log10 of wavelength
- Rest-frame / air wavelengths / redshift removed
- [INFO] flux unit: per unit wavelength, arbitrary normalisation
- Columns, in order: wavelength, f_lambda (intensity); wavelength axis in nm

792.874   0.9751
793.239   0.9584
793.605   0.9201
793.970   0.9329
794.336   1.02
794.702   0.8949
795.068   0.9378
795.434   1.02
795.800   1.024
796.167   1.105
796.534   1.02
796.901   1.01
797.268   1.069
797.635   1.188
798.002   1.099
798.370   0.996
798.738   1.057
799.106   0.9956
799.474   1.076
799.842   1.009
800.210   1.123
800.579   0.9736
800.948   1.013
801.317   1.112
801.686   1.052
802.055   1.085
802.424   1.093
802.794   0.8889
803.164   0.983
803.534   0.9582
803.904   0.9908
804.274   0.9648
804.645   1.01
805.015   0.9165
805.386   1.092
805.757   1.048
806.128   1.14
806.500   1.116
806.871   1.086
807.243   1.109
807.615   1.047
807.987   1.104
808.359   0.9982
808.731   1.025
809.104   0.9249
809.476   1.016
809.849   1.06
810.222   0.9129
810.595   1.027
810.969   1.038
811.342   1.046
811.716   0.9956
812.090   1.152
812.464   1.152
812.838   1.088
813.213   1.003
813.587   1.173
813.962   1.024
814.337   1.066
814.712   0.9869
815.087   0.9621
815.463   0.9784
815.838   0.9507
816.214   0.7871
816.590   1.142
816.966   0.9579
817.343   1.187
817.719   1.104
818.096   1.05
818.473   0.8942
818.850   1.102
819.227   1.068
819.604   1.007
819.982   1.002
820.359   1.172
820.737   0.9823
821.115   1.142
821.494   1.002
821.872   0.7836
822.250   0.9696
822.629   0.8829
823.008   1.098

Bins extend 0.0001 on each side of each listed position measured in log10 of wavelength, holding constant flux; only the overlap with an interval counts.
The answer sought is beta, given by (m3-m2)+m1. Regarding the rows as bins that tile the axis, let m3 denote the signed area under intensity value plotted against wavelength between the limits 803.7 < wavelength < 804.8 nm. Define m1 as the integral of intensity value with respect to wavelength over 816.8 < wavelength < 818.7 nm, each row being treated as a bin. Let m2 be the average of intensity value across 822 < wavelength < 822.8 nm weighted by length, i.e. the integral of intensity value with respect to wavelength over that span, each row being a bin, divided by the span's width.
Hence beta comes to 2.15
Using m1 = 2.0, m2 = 0.92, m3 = 1.1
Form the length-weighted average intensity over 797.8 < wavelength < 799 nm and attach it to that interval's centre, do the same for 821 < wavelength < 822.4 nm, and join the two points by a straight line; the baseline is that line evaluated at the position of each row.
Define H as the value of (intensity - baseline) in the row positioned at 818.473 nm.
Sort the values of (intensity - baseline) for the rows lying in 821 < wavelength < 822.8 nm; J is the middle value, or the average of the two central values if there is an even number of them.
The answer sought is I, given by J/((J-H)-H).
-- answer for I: 0.03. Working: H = -0.08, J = 0.006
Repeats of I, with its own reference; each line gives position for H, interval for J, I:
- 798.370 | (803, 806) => -0.70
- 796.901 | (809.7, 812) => 0.24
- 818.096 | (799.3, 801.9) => -0.12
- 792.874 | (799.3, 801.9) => 0.07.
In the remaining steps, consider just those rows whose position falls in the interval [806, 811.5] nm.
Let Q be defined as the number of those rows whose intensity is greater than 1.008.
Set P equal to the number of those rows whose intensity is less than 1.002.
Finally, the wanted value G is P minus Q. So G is -9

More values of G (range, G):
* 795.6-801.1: -9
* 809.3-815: -8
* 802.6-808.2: -3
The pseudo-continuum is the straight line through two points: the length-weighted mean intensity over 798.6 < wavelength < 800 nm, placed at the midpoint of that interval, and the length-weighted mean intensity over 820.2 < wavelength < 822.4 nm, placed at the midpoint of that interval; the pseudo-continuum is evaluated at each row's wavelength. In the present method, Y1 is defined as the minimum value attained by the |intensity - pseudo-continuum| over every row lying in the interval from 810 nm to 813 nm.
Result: 0.007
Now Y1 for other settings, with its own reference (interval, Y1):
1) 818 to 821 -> 0.002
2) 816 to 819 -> 0.039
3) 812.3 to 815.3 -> 0.008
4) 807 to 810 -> 0.002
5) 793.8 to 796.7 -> 0.015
